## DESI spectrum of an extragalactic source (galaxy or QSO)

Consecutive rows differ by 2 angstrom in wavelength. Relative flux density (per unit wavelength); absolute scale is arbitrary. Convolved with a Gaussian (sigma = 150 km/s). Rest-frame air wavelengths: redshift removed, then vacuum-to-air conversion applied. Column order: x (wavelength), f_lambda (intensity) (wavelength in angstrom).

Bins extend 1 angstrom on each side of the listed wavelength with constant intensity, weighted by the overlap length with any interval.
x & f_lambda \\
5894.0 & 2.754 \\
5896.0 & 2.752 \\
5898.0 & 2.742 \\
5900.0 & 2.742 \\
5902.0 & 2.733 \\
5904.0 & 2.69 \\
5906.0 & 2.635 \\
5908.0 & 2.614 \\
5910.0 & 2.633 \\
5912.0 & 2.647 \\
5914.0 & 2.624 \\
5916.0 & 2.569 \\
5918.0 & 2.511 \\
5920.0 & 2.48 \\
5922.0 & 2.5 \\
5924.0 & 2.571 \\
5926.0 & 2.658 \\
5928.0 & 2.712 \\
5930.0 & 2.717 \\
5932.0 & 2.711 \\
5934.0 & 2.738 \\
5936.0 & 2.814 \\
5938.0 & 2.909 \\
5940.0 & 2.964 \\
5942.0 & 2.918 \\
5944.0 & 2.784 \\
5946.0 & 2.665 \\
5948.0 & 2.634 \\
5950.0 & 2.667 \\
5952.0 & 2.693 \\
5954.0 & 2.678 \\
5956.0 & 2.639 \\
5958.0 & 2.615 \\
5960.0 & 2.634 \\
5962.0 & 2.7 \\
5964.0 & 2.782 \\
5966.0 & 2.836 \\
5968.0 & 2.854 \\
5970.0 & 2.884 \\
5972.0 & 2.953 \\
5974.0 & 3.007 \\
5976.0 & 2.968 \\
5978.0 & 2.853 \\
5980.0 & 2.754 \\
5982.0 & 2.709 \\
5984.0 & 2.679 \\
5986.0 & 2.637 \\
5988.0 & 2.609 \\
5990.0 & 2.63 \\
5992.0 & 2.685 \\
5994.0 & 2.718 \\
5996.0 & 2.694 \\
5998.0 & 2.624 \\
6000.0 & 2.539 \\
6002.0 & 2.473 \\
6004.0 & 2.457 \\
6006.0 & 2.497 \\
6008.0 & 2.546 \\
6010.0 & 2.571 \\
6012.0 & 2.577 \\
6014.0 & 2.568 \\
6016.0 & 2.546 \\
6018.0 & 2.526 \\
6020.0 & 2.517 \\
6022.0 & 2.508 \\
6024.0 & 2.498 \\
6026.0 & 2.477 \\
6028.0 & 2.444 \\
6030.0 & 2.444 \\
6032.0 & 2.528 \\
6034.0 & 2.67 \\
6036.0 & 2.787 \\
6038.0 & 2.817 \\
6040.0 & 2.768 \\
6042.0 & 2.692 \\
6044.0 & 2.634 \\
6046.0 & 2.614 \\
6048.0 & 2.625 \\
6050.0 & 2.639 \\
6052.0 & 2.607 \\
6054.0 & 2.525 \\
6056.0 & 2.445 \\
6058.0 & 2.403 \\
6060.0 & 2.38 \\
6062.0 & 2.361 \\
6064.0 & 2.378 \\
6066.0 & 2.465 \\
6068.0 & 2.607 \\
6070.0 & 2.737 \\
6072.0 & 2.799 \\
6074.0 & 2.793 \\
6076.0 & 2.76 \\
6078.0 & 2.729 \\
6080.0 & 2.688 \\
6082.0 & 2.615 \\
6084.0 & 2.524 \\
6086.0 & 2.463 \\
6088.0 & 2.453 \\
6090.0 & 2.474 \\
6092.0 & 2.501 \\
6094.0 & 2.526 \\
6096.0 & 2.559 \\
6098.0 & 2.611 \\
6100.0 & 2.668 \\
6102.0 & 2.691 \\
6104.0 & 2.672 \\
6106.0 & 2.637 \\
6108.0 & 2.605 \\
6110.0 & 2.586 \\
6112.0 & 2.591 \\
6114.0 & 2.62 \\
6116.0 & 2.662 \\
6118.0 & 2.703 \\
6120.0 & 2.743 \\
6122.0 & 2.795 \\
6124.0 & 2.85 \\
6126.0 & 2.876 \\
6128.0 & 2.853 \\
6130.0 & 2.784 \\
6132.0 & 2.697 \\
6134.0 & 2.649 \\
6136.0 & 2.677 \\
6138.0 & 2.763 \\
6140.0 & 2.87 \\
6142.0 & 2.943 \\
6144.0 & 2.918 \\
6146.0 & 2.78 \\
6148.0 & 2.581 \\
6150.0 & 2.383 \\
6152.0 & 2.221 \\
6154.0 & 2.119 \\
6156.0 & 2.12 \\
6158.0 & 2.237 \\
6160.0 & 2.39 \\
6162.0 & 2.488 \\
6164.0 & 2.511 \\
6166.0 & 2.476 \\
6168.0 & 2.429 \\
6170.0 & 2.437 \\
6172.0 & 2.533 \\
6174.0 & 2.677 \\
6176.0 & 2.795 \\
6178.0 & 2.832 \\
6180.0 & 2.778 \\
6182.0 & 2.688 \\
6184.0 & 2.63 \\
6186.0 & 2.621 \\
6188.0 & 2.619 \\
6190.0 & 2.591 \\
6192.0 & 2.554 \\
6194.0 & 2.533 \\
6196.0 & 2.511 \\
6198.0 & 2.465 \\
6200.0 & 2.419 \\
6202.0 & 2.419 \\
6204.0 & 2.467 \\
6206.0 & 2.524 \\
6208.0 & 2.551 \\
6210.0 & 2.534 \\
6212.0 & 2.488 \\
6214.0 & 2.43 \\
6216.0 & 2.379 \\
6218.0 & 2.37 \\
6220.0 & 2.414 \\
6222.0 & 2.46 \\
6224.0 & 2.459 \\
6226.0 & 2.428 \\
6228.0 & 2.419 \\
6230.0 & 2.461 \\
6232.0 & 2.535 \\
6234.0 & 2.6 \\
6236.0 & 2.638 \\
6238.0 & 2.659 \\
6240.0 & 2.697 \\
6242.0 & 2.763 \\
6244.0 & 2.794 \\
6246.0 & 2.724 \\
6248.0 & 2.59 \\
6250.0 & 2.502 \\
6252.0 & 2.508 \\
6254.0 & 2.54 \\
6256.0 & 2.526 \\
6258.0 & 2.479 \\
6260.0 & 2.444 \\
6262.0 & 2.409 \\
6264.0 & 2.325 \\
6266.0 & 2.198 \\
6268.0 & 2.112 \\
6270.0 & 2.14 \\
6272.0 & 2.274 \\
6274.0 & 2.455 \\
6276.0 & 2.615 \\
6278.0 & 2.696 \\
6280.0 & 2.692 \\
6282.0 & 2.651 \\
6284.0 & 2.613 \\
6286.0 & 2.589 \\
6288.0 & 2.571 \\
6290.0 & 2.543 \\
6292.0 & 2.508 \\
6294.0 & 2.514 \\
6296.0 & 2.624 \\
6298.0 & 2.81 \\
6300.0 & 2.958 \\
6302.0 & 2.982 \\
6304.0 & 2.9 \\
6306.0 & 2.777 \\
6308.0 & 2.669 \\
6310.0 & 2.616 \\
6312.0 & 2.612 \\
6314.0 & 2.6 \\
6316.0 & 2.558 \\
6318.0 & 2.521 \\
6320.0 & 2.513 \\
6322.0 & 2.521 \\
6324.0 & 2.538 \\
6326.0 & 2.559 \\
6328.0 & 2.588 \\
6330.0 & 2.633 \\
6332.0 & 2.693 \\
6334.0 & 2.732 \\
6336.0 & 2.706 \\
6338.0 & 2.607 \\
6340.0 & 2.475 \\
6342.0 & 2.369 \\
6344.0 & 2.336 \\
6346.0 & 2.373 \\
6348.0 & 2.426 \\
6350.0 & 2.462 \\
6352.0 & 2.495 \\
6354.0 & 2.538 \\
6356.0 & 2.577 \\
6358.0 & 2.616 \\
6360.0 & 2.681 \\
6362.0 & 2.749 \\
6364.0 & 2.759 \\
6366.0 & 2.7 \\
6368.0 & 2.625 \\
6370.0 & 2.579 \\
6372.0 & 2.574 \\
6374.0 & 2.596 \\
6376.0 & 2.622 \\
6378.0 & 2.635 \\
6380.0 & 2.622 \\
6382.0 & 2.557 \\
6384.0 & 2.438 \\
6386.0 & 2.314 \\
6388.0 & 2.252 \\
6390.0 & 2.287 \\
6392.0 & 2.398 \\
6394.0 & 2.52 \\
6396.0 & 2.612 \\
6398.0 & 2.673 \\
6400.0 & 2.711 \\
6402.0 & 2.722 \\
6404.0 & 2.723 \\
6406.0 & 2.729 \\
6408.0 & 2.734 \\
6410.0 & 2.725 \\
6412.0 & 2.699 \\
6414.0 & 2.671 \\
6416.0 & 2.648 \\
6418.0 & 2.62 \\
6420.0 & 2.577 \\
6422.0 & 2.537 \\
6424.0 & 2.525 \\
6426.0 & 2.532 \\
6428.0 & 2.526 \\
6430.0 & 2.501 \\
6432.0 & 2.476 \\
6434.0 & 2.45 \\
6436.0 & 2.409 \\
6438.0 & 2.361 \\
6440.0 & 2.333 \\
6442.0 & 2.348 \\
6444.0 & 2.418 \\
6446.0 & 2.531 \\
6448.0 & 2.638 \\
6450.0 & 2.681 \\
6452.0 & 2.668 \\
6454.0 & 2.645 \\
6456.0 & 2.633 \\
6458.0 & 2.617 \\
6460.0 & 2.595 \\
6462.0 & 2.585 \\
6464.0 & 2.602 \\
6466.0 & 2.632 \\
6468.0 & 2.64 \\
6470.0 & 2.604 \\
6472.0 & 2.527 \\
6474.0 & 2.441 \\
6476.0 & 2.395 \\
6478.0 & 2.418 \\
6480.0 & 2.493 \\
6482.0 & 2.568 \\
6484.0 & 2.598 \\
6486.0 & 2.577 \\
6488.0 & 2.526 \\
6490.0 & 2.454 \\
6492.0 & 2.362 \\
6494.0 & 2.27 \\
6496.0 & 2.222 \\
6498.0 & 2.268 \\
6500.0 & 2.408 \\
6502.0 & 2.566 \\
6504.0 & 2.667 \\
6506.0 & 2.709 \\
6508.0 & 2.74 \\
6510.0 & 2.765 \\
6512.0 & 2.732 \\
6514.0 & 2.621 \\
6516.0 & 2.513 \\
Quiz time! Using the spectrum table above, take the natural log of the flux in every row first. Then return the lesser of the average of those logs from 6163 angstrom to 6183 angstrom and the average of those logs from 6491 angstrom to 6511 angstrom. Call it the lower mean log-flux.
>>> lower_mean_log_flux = 0.912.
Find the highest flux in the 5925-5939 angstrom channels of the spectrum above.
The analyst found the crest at 2.909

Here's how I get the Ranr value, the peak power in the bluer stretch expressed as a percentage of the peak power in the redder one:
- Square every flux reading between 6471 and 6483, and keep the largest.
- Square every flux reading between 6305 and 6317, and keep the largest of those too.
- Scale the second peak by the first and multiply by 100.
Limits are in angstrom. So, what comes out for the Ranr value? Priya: 117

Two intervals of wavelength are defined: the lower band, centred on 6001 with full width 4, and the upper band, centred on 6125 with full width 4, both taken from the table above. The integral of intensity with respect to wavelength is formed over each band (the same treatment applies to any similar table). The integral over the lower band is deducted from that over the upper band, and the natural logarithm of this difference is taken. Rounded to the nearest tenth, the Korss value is 0.4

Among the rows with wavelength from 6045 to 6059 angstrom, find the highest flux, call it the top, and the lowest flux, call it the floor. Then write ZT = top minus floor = 0.24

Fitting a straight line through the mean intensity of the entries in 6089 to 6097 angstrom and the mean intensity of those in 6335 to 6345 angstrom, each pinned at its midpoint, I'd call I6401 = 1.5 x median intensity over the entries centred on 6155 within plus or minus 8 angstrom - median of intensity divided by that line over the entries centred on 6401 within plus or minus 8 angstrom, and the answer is 2.38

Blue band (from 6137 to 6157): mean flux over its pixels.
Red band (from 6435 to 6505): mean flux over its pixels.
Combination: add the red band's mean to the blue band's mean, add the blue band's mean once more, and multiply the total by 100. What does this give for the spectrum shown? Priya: 765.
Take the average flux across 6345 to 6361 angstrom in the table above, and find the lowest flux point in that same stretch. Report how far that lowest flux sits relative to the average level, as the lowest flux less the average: -0.15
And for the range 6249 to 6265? -0.14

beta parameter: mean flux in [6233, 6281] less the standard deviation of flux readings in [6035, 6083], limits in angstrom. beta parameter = 2.37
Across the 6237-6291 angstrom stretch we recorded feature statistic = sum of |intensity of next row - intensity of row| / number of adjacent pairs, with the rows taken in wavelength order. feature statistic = 0.063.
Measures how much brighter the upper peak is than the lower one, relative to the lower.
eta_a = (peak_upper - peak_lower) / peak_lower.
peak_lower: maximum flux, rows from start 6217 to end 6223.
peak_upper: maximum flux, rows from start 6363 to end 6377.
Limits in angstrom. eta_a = 0.12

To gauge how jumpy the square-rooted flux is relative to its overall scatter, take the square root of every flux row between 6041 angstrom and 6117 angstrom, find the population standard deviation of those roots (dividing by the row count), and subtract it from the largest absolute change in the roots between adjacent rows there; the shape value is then 0.0089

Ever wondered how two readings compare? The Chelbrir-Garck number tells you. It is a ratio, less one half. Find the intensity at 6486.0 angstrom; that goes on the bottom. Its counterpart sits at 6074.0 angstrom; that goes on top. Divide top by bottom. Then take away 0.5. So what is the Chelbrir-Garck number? 0.58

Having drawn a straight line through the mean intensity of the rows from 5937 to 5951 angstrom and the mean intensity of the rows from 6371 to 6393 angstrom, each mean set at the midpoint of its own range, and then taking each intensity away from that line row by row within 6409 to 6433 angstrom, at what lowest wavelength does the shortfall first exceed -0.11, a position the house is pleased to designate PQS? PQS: 6422.0 angstrom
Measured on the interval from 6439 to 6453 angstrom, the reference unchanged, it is 6440.0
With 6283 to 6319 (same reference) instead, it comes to 6284.0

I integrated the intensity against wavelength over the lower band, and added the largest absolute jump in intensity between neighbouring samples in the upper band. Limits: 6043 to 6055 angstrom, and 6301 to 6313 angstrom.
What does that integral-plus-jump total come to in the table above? 31.4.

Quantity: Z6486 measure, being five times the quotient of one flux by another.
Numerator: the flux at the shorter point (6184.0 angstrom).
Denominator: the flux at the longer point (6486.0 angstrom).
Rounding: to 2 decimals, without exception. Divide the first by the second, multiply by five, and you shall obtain 5.10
